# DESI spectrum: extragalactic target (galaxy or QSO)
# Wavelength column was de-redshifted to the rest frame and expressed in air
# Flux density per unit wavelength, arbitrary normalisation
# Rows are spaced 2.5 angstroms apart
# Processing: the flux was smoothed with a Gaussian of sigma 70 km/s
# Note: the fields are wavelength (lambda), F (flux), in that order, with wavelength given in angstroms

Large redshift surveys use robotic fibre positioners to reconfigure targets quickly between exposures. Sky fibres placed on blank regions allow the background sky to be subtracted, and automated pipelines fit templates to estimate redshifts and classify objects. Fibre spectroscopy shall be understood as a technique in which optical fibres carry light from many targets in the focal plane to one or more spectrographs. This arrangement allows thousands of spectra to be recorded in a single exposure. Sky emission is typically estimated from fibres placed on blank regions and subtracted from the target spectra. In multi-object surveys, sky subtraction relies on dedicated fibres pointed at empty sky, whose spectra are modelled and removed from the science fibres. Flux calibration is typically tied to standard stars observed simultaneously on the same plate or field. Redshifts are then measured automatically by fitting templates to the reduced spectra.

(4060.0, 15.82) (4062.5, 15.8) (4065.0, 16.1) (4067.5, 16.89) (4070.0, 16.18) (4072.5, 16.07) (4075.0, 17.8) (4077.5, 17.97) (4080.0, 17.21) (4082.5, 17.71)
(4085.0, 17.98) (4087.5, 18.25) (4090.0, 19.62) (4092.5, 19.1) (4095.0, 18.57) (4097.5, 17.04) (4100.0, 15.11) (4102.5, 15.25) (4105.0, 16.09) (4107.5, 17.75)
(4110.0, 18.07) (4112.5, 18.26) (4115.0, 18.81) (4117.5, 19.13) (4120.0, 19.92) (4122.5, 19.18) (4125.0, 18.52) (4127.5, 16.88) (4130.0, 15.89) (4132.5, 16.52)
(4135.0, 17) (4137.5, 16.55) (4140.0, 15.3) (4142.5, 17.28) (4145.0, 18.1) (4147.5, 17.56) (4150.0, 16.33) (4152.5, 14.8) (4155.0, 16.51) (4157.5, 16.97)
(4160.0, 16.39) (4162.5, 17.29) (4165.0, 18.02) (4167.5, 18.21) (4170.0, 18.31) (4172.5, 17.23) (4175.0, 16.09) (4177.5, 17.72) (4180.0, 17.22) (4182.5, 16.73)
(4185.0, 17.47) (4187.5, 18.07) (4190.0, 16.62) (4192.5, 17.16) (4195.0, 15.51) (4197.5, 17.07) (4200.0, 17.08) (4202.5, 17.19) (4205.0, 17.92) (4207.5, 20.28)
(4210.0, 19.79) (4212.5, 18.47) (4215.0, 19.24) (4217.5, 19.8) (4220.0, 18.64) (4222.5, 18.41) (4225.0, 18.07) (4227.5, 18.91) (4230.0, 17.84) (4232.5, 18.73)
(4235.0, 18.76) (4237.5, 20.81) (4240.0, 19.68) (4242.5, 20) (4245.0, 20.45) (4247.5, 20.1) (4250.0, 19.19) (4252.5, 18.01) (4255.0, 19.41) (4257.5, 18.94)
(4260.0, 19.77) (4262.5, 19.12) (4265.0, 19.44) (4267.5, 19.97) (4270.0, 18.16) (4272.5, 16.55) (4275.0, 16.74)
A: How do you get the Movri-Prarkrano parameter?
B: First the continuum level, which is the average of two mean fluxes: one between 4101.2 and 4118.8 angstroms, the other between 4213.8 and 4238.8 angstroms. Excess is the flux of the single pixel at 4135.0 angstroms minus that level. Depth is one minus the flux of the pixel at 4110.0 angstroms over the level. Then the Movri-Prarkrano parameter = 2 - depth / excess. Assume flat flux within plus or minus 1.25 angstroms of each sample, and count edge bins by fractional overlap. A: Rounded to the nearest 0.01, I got 2.01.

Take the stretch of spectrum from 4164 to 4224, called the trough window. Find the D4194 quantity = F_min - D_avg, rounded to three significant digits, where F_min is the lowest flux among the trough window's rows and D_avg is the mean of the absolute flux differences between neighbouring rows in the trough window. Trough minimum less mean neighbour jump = 14.7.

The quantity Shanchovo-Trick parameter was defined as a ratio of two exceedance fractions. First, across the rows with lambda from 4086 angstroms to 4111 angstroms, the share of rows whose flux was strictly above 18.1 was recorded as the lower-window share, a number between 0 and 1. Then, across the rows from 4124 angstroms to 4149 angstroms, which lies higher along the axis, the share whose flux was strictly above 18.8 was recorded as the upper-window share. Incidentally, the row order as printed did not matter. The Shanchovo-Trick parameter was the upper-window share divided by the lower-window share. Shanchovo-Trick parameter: 0.0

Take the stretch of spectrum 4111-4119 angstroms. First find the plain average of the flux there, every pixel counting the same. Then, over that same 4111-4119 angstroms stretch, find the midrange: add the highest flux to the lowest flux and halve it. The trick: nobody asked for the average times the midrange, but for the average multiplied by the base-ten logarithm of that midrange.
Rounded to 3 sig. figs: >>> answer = 23.8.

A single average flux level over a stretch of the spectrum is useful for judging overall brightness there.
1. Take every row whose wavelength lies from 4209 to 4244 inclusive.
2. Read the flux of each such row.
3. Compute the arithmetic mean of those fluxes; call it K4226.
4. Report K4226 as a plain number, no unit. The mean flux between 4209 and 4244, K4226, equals 19.1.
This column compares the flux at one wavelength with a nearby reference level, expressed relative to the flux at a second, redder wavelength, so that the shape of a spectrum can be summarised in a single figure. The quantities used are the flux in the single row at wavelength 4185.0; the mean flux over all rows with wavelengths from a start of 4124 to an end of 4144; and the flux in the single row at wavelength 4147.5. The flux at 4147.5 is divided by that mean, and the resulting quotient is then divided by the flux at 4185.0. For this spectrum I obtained 0.060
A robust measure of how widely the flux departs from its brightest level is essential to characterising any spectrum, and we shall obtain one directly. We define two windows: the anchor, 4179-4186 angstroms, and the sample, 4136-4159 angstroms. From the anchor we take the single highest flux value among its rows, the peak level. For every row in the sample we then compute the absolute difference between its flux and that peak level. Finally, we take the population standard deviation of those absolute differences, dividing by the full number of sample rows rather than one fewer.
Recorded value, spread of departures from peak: 0.82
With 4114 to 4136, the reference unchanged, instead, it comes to 0.58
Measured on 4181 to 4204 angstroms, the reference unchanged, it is 0.53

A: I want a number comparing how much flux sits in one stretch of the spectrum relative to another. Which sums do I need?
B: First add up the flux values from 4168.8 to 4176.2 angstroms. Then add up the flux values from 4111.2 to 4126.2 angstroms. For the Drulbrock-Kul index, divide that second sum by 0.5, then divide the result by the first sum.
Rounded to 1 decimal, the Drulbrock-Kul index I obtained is 4.4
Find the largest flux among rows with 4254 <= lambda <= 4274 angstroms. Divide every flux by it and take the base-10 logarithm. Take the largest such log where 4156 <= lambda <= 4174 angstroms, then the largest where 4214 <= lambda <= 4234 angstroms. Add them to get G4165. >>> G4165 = -0.041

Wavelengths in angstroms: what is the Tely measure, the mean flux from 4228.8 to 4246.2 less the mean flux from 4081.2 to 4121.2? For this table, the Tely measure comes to 1.6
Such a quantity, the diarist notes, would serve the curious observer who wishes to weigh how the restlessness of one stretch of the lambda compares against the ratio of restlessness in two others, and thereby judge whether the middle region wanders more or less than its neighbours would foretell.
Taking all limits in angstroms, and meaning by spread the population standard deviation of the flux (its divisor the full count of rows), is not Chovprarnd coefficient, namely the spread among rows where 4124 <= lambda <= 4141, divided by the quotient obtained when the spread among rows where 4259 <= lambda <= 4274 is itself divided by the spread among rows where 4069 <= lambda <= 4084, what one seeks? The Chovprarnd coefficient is 0.61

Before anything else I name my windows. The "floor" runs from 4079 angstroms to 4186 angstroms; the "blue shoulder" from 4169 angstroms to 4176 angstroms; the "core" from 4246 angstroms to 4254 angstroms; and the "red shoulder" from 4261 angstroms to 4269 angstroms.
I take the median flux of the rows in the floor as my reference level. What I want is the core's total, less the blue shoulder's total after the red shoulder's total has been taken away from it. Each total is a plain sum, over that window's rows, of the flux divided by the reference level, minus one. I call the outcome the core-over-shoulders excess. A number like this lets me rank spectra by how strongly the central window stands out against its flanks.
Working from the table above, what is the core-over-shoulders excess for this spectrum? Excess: 0.7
